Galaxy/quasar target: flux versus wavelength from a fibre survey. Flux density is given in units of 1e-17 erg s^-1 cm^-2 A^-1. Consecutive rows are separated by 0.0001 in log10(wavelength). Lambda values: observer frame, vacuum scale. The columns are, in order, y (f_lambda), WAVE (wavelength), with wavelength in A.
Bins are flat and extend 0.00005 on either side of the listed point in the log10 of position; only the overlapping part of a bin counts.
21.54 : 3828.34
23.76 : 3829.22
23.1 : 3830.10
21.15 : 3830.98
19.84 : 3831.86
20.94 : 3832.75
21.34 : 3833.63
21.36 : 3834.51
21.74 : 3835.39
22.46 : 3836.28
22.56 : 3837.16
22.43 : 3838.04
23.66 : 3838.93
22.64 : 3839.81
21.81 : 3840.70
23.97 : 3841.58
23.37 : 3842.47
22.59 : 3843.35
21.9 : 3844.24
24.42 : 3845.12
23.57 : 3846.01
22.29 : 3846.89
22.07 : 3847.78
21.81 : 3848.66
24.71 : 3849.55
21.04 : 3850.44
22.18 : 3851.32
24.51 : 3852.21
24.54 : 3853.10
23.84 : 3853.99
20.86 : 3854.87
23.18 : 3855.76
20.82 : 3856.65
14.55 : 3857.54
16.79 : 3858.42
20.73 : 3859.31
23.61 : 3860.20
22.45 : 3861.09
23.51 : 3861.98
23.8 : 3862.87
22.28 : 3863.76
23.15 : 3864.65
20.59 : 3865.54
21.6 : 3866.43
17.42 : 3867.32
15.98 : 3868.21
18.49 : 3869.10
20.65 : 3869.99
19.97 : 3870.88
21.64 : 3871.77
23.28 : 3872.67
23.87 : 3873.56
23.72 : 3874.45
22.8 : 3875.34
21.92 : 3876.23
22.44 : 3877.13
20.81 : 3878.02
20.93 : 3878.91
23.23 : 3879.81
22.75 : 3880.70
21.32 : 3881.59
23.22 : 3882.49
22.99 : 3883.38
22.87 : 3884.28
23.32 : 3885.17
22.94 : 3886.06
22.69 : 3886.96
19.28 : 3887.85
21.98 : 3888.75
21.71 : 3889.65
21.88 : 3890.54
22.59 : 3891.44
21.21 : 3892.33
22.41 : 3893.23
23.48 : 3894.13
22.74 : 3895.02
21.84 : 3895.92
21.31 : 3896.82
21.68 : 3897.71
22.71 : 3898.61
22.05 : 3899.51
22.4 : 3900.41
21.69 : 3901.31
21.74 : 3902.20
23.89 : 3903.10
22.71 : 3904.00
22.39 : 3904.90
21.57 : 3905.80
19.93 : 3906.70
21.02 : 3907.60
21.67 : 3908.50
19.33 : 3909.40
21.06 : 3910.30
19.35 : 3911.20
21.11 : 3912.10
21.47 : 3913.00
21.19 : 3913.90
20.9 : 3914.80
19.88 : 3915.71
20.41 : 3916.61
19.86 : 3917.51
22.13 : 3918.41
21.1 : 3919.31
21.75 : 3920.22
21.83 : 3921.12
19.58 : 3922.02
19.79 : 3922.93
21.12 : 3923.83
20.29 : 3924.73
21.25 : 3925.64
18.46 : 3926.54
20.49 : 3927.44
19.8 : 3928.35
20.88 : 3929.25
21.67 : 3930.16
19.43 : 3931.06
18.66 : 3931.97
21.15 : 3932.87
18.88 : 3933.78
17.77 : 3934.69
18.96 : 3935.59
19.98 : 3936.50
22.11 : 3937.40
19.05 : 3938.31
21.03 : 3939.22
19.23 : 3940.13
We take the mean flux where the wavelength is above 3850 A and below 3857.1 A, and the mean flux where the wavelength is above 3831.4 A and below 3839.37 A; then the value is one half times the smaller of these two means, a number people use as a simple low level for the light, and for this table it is 10.9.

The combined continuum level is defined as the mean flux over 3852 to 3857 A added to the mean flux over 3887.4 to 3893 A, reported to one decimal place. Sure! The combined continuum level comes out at 44.4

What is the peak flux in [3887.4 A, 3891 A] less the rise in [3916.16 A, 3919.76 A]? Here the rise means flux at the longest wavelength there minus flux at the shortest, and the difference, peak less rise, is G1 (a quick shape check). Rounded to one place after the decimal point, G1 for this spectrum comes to 21.3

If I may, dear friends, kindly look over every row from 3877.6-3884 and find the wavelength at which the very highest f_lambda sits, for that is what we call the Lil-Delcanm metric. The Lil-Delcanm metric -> 3879.81 A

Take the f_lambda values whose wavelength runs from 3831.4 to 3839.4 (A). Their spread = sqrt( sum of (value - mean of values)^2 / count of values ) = 1.0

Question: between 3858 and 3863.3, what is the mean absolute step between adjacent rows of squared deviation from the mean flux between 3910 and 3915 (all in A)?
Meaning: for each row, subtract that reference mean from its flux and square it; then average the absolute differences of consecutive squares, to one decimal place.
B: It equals 7.1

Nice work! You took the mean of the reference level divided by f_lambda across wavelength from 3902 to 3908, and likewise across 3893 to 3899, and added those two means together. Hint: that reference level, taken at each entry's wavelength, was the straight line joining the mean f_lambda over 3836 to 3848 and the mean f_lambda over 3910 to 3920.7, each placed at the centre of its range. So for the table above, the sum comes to 1.927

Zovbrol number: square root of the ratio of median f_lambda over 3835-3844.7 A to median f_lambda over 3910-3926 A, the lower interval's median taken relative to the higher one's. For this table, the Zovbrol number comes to 1.03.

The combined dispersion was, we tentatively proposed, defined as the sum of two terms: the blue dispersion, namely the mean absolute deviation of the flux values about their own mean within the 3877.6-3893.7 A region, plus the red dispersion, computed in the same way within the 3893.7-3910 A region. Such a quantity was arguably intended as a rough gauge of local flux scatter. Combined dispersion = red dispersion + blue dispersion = 1.67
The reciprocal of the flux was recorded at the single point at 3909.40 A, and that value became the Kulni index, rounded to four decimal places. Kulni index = 0.0517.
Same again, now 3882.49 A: 0.0431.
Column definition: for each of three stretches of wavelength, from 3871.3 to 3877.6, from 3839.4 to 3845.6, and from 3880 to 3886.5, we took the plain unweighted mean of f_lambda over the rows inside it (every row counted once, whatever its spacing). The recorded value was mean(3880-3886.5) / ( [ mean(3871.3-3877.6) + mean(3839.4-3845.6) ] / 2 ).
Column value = 1.00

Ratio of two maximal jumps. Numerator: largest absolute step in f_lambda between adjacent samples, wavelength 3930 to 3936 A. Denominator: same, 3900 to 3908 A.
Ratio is 1.16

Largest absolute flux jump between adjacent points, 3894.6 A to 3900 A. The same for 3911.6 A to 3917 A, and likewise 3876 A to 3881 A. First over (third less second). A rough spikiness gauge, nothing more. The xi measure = 0.80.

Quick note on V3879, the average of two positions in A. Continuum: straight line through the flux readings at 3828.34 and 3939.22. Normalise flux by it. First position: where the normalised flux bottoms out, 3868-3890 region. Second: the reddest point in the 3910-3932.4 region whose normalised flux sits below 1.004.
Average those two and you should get 3900.1 A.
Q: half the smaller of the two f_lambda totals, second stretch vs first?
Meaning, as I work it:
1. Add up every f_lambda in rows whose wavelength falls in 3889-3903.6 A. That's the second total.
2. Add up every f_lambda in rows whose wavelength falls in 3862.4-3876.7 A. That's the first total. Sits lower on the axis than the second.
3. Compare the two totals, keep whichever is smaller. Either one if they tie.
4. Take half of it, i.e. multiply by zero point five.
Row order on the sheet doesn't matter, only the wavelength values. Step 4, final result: 171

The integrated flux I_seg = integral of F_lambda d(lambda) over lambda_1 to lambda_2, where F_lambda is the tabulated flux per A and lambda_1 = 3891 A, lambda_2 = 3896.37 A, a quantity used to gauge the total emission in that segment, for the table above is 120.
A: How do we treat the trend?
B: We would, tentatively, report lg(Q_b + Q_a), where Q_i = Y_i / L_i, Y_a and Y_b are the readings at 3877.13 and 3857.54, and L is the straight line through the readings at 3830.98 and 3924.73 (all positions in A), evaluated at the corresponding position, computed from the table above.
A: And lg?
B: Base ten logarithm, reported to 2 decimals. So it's 0.25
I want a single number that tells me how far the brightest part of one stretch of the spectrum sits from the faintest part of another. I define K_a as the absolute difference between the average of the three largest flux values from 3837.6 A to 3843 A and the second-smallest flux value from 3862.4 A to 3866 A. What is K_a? 1.4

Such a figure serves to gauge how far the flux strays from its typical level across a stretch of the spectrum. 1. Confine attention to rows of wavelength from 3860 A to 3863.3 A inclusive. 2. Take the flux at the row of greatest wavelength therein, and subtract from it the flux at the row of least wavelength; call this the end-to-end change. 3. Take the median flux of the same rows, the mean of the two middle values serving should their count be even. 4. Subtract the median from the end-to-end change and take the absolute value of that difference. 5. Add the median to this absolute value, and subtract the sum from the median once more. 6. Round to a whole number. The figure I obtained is -23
